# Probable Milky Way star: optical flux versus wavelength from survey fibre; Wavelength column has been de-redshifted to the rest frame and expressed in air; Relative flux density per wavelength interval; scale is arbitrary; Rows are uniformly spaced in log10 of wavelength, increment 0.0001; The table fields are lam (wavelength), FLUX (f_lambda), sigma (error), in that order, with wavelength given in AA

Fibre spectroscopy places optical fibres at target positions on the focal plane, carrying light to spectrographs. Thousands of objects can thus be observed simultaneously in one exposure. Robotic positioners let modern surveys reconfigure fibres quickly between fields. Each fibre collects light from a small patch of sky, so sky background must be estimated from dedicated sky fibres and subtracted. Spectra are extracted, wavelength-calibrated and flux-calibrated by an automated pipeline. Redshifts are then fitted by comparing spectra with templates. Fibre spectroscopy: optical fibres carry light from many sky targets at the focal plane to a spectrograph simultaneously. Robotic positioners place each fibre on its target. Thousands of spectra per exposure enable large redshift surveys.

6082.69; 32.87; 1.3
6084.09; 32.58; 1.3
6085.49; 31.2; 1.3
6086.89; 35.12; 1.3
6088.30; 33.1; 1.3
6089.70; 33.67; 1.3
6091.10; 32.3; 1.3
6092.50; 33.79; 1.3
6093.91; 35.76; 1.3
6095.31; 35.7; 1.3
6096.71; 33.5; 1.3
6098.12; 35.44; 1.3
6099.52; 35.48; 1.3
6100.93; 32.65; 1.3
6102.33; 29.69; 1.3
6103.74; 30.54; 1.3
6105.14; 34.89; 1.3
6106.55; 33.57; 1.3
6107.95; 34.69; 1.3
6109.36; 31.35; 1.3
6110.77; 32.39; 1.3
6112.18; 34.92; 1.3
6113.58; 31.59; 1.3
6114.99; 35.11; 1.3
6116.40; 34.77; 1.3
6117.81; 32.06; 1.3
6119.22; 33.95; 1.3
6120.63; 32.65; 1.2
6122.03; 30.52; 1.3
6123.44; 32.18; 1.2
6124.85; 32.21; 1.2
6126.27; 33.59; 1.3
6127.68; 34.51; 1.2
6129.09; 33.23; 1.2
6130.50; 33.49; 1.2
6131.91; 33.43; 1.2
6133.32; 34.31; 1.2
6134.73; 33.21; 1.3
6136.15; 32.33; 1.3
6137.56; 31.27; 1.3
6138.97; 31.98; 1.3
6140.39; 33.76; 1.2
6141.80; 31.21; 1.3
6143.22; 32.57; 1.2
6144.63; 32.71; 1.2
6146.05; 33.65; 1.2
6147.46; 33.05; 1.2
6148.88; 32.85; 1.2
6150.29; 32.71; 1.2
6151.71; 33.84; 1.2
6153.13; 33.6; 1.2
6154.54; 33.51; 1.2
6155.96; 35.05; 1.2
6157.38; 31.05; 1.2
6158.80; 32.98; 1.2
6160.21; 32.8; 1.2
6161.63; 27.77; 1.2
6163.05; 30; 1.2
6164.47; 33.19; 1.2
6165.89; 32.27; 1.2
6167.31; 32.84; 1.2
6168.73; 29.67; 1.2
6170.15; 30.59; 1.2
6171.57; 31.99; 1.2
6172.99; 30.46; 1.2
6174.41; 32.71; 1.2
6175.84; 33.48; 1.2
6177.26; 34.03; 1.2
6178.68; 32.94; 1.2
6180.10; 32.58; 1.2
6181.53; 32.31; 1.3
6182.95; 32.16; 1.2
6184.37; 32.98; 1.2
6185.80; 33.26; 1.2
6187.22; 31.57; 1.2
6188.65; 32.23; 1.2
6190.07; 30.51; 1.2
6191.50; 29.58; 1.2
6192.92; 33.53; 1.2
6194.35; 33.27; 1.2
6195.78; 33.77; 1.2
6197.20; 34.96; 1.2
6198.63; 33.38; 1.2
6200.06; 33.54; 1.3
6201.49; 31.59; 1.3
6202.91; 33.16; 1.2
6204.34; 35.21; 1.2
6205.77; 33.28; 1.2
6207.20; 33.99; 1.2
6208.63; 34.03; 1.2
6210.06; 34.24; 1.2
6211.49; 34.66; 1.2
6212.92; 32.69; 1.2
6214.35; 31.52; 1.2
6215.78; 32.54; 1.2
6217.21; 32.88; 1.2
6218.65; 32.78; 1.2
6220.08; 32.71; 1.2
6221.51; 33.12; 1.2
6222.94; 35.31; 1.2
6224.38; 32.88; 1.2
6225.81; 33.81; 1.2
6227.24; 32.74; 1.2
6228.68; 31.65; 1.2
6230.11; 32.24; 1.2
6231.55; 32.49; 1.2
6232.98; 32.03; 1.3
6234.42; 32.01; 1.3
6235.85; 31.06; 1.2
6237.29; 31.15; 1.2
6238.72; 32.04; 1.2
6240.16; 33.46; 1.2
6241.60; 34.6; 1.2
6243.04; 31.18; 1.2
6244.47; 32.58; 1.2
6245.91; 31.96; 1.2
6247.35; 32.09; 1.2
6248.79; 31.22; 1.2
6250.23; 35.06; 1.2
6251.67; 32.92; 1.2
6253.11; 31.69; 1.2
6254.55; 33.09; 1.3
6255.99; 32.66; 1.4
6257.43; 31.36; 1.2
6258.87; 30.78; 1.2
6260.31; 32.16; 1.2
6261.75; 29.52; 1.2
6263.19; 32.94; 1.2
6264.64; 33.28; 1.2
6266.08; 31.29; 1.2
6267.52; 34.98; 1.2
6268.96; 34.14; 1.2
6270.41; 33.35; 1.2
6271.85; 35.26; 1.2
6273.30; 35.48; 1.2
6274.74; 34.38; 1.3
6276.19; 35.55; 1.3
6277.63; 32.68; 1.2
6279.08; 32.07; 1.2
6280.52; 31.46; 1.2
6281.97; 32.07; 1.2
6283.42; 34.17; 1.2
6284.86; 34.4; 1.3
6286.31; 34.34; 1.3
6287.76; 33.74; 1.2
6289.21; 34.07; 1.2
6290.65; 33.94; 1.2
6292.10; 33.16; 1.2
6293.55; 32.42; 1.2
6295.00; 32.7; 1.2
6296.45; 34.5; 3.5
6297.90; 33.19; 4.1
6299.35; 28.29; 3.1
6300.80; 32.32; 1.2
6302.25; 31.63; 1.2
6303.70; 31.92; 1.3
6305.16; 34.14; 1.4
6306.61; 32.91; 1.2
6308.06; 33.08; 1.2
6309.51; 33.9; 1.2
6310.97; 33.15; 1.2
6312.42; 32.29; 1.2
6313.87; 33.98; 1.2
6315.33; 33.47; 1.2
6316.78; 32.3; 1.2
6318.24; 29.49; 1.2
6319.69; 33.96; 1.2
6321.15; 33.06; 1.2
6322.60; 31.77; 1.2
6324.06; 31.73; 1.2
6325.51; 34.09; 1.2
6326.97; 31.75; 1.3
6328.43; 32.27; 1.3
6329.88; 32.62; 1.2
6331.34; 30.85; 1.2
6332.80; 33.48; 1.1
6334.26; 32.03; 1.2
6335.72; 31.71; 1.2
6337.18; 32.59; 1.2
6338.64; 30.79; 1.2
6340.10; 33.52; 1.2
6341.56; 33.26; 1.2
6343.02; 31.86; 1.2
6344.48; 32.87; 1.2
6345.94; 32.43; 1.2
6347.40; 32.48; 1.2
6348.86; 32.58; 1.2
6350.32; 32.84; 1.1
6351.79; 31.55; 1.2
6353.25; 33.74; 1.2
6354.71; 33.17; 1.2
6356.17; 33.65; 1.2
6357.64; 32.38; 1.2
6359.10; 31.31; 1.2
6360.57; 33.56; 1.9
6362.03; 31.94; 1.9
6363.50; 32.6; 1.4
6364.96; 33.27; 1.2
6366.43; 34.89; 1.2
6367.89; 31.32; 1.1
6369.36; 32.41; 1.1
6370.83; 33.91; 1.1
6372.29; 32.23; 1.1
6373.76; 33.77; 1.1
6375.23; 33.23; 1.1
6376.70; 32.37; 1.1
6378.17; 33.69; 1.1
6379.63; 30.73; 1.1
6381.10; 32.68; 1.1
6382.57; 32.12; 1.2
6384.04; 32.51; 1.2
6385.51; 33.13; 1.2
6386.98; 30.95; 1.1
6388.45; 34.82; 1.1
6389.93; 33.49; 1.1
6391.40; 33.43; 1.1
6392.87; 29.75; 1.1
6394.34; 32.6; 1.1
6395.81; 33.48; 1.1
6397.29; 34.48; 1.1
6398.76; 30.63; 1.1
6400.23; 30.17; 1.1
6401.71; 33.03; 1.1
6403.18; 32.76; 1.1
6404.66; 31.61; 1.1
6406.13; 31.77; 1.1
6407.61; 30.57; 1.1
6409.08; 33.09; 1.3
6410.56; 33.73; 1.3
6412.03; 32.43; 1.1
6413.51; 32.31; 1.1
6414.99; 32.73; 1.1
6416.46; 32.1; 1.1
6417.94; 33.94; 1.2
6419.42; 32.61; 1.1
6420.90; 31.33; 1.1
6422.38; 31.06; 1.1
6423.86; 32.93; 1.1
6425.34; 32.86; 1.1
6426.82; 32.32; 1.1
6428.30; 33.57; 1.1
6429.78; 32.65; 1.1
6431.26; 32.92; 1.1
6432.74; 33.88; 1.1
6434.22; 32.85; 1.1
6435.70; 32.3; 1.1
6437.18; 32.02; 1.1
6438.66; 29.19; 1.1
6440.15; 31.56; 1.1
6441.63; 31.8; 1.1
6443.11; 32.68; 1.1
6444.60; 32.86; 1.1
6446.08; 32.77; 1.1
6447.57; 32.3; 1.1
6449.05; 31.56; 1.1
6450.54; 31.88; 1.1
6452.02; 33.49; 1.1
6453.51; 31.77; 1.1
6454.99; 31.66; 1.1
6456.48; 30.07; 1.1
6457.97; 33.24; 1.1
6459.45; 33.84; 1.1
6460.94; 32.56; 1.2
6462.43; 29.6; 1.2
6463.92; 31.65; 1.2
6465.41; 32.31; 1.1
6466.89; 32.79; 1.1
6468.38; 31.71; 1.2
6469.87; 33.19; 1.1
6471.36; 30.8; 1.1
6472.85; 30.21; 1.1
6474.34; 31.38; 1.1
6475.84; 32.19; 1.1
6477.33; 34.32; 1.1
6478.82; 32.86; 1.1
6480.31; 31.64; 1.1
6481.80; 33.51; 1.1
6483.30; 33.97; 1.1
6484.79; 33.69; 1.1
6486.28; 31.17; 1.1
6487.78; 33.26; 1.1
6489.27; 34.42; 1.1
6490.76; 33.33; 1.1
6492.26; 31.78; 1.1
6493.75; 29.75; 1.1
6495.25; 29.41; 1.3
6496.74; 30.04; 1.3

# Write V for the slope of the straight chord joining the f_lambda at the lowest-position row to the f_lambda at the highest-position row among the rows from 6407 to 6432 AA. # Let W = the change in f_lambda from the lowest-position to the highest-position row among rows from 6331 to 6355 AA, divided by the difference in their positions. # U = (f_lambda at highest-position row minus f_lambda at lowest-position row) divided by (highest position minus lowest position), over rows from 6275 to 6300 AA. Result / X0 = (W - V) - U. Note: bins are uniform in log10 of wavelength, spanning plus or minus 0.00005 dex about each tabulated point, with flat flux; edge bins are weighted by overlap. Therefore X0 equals 0.31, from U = -0.31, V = 0.10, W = 0.099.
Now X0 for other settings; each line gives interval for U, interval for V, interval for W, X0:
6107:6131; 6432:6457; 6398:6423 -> 0.23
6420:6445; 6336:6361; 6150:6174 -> -0.21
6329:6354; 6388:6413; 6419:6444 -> 0.06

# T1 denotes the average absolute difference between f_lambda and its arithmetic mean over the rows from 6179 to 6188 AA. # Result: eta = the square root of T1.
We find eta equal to 0.68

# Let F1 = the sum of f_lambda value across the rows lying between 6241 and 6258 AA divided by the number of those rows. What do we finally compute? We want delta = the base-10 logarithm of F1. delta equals 1.512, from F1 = 32.5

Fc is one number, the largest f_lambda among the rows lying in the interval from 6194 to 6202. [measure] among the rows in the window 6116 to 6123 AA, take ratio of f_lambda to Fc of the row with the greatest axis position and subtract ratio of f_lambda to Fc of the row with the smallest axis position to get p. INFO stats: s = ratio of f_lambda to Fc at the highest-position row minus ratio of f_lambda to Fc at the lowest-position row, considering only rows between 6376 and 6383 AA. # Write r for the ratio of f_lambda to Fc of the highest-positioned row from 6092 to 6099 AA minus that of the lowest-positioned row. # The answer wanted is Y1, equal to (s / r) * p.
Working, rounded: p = -0.12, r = 0.047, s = -0.01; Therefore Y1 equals 0.018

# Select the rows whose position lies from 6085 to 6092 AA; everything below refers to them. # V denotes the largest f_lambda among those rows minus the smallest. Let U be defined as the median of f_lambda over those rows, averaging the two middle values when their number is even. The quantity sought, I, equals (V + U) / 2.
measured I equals 18.5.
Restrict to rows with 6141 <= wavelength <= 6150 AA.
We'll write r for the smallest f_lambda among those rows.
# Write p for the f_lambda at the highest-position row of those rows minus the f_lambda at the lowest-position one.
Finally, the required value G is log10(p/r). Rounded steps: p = 1.6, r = 31.21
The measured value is -1.28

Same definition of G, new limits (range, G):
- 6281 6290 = -1.21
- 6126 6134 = -1.66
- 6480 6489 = -1.28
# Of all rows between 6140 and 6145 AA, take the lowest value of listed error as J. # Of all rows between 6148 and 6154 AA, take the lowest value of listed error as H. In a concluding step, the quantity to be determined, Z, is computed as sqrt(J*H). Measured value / 1.20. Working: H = 1.20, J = 1.20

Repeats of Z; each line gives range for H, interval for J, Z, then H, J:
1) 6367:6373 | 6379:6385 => 1.10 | 1.10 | 1.10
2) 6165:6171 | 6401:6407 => 1.15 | 1.20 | 1.10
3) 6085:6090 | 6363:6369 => 1.20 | 1.30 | 1.10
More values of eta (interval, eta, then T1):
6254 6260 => 0.95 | 0.90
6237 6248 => 0.93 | 0.87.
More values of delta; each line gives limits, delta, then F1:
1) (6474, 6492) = 1.518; 33.0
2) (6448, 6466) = 1.505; 32.0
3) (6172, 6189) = 1.513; 32.6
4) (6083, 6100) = 1.531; 34.0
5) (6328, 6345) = 1.509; 32.3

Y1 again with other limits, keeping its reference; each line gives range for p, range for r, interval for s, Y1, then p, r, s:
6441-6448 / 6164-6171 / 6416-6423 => 0.006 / 0.01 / -0.074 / -0.03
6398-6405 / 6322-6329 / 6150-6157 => 0.131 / 0.03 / 0.014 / 0.07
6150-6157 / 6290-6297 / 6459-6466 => -0.183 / 0.07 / 0.016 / -0.04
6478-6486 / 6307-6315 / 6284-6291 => -0.012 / 0.02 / 0.026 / -0.01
